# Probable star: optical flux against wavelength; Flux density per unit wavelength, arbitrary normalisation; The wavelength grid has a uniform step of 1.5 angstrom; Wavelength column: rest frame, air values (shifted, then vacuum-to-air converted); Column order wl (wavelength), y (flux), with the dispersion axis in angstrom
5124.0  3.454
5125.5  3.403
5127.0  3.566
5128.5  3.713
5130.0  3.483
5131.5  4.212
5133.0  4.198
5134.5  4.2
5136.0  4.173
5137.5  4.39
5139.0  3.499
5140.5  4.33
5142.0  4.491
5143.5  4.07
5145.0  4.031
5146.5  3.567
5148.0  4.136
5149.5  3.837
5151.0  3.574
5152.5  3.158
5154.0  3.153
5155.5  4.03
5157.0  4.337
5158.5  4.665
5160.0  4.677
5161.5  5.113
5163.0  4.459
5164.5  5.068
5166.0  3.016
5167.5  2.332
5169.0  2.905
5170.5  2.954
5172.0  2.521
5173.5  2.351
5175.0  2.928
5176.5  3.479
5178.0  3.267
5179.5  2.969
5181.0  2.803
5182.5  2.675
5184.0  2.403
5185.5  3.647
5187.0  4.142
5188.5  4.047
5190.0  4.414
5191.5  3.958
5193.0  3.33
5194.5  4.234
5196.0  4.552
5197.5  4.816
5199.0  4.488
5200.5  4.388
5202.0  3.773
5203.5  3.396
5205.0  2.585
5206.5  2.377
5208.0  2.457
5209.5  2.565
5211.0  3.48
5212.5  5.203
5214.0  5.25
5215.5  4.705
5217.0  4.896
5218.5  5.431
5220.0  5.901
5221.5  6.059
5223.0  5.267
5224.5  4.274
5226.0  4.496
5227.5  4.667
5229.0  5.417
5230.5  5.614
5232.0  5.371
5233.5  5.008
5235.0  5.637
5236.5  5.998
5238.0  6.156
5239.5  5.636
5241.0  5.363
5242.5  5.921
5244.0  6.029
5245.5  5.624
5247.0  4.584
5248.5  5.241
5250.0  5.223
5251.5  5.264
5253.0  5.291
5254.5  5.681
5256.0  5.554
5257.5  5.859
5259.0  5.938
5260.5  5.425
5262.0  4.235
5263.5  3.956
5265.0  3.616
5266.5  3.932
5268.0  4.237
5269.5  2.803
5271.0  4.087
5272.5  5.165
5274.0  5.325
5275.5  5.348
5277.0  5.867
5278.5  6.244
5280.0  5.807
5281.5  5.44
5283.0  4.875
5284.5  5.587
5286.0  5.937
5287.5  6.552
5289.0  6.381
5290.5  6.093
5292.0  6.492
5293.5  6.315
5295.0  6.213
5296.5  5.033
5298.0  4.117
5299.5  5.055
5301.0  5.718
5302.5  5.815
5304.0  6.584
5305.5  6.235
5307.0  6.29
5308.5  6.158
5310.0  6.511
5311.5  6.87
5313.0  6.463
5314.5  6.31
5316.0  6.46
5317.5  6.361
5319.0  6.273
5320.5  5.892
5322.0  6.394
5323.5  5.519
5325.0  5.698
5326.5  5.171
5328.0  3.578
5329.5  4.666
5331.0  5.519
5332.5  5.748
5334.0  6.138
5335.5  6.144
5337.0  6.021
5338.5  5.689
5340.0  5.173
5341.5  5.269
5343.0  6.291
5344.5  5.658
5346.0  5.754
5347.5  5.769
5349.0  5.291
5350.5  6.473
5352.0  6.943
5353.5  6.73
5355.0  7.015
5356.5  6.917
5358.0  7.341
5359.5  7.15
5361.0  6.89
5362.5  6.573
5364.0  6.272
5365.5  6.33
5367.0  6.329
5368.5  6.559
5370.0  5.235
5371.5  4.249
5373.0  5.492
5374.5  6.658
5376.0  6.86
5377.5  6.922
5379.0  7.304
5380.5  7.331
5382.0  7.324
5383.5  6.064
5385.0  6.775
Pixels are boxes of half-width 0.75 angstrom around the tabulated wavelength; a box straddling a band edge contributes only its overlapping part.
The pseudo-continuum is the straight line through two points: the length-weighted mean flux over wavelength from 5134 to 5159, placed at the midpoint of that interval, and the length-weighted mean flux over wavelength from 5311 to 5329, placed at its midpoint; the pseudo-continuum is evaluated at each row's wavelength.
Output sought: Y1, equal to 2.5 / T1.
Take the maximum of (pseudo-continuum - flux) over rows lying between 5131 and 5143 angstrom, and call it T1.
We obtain 6.4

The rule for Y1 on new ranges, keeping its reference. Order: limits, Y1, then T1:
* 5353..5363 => -11.4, -0.2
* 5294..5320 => 1.6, 1.5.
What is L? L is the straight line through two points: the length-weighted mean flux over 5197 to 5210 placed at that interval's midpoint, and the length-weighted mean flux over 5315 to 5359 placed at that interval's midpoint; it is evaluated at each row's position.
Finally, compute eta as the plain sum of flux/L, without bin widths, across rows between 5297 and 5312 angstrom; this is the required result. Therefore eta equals 11.1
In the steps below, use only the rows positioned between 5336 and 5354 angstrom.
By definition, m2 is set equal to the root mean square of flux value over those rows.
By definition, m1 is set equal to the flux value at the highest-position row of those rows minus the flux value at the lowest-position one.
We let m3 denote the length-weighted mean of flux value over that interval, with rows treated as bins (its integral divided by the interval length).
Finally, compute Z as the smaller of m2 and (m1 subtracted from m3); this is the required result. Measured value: 5.20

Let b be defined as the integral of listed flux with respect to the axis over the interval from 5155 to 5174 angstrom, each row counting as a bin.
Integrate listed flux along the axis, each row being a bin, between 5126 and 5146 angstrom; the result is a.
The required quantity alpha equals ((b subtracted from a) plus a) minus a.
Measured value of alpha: 9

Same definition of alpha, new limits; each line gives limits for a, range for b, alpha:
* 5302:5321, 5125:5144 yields 45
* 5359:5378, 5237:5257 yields 8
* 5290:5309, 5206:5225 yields 26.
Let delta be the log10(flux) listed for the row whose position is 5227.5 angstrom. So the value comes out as 0.67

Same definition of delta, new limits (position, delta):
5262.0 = 0.63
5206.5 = 0.38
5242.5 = 0.77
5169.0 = 0.46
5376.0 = 0.84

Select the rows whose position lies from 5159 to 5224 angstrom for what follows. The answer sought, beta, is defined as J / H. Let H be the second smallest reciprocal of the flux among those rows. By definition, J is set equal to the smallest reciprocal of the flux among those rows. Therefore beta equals 0.974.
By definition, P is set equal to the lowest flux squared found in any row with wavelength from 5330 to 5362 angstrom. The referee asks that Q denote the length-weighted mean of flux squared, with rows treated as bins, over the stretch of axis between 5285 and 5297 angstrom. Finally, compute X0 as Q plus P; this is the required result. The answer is 65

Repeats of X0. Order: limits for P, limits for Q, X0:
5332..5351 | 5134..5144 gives 44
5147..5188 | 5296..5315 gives 41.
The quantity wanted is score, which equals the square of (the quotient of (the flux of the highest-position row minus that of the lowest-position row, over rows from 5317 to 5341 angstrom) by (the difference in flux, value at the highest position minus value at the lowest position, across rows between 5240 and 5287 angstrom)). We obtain 4.3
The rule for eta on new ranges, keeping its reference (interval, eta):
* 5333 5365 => 21.3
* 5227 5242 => 13.7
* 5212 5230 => 16.5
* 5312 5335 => 15.2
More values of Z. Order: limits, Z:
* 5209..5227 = 2.89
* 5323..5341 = 5.47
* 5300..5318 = 5.65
